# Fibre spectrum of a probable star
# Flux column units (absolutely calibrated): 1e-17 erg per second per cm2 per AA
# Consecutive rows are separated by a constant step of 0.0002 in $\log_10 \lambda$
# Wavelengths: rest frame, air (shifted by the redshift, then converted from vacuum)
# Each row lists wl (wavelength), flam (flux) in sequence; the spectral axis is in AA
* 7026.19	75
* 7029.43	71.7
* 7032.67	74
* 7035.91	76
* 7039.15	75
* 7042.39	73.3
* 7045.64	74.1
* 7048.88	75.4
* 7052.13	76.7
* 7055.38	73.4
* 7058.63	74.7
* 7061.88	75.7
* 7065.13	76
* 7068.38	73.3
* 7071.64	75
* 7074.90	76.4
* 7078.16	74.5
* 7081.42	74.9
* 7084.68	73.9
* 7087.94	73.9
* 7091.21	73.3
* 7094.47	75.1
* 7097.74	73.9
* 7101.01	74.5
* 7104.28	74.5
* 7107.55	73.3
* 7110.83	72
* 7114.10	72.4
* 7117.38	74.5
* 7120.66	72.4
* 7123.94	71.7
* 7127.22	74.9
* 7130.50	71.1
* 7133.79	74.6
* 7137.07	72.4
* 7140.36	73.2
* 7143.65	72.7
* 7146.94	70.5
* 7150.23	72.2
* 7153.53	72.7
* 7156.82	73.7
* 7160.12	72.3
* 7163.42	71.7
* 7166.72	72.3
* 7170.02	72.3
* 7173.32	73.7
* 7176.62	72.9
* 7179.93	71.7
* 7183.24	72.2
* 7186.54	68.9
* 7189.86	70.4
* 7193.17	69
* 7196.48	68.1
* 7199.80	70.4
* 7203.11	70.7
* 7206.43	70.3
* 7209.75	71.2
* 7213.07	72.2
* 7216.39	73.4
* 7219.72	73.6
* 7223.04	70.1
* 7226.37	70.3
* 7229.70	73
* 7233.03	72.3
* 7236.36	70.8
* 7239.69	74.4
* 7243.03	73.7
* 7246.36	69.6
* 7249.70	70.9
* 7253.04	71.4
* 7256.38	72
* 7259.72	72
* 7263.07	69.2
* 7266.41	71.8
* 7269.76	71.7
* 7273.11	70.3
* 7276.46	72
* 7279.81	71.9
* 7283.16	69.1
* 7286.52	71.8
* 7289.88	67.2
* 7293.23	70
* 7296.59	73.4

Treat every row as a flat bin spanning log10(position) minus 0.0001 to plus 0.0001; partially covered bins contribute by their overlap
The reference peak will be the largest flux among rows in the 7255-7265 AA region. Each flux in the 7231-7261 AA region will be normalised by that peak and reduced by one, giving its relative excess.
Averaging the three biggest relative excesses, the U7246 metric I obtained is 0.020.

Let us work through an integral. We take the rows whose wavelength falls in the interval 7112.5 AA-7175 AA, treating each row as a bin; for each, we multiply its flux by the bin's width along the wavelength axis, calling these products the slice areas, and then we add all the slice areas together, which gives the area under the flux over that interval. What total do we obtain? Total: 4544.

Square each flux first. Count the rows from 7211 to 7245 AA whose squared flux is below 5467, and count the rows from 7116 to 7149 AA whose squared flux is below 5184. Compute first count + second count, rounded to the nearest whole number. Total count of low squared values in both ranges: 12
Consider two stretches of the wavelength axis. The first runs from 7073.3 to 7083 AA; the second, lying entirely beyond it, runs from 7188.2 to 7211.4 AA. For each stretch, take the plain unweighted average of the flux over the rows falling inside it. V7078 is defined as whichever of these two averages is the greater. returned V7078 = 75.3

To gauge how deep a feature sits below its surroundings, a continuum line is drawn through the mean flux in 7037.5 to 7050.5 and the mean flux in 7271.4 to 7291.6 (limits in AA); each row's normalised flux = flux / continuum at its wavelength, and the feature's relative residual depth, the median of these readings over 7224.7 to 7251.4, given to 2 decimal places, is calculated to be 1.01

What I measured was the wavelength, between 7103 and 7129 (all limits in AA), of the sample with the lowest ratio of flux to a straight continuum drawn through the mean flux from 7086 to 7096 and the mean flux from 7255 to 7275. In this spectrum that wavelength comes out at 7123.94 AA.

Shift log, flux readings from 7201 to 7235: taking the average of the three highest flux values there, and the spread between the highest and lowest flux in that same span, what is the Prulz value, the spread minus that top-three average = -69.8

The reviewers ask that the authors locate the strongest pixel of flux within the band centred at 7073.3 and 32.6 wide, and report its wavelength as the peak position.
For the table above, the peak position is 7074.90 AA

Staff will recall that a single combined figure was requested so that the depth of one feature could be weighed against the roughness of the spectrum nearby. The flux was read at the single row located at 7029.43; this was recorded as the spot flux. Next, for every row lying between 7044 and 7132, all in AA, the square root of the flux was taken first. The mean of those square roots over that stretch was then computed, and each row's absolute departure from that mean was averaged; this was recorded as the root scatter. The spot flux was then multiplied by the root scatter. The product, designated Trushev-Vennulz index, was 4.63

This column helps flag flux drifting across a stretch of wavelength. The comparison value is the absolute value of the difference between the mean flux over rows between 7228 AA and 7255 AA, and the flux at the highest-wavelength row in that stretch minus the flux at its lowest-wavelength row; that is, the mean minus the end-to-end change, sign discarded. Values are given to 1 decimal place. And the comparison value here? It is 73.6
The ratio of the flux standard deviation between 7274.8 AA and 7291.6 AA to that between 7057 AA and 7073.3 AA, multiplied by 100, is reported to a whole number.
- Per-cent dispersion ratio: 205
